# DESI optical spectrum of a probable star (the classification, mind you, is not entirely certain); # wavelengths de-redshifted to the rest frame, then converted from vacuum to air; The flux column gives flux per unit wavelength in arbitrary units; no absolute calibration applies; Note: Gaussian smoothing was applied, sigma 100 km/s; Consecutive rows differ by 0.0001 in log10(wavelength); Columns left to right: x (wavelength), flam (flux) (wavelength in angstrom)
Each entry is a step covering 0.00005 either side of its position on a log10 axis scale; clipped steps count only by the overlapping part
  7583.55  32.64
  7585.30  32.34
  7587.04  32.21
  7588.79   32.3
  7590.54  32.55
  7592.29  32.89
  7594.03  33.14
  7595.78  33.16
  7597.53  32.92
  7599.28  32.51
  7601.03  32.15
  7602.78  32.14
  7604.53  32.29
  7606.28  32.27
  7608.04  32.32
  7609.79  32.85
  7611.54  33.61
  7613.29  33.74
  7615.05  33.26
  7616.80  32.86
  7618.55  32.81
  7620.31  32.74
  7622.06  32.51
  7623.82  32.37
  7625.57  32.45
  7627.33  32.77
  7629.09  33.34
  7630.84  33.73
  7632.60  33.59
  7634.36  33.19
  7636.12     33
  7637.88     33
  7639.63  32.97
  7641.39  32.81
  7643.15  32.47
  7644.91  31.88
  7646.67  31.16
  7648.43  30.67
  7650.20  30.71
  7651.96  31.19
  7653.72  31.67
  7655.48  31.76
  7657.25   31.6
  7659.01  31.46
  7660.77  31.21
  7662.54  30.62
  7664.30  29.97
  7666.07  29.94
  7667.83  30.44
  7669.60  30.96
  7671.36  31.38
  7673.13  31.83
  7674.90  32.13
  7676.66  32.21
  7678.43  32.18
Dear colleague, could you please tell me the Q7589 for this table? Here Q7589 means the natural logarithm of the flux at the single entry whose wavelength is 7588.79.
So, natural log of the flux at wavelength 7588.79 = 3.48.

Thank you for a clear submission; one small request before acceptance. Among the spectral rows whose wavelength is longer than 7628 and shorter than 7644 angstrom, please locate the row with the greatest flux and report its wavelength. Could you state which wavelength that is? 7630.84 angstrom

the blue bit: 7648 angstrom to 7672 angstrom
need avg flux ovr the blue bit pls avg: 31.0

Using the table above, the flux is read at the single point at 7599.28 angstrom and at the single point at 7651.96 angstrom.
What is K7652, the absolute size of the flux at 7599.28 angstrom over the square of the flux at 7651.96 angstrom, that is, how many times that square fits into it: 0.033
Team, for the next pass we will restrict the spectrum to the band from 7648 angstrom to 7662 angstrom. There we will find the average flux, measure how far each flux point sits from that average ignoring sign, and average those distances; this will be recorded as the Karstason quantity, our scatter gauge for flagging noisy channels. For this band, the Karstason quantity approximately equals 0.34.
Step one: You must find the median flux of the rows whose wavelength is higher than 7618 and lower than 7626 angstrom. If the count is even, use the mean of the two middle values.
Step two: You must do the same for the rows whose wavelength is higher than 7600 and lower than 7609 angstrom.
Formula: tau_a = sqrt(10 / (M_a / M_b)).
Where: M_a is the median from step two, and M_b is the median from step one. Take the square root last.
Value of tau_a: 3.17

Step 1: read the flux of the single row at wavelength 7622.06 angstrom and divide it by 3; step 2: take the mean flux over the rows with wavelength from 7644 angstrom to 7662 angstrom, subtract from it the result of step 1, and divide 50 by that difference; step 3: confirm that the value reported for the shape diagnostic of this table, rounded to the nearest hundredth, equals 2.44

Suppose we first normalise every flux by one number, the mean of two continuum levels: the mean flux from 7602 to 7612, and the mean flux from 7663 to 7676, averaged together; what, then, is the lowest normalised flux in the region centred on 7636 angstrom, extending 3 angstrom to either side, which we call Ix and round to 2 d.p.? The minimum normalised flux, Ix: 1.04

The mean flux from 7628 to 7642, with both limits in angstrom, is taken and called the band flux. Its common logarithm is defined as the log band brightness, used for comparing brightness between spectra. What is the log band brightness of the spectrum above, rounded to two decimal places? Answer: 1.52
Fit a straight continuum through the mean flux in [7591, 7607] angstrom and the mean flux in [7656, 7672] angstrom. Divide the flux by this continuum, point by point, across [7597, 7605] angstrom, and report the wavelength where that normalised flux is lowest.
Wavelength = 7601.03 angstrom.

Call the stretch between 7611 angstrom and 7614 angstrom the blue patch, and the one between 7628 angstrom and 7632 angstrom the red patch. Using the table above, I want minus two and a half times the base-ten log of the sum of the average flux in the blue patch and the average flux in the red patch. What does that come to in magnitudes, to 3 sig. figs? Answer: -4.57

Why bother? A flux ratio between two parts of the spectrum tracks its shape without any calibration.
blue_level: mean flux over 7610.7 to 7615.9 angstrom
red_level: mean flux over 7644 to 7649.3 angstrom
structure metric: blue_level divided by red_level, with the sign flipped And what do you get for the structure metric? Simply -1.07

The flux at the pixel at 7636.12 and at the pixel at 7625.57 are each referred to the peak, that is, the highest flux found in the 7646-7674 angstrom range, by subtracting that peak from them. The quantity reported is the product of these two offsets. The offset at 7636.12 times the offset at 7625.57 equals 0.7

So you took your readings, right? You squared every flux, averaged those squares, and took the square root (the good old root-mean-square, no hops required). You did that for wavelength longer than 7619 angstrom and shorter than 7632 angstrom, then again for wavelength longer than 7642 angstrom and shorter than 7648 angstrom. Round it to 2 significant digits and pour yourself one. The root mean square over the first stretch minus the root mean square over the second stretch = 1.0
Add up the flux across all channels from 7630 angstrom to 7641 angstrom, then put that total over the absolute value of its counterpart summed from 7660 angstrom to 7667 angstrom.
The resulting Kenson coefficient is 1.6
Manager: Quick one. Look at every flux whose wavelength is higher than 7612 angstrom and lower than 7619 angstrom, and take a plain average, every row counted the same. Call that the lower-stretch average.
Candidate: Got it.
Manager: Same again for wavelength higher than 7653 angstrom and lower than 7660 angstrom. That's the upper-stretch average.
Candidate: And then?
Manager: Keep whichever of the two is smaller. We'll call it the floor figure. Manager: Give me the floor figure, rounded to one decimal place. 31.6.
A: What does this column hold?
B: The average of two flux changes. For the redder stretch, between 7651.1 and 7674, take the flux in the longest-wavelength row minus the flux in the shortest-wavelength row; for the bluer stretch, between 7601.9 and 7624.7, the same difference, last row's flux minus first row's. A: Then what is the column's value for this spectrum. 0.4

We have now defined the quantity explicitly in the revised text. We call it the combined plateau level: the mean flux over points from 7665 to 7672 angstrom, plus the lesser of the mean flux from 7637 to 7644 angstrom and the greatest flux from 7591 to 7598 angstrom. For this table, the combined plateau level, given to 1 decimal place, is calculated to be 63.5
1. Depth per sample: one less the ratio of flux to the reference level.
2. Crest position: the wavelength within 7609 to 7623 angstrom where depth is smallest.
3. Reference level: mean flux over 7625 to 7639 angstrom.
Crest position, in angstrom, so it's 7613.29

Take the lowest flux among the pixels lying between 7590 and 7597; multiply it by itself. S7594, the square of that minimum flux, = 1060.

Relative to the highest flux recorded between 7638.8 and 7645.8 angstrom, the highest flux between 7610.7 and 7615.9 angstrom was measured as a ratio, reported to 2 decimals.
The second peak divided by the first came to 1.02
